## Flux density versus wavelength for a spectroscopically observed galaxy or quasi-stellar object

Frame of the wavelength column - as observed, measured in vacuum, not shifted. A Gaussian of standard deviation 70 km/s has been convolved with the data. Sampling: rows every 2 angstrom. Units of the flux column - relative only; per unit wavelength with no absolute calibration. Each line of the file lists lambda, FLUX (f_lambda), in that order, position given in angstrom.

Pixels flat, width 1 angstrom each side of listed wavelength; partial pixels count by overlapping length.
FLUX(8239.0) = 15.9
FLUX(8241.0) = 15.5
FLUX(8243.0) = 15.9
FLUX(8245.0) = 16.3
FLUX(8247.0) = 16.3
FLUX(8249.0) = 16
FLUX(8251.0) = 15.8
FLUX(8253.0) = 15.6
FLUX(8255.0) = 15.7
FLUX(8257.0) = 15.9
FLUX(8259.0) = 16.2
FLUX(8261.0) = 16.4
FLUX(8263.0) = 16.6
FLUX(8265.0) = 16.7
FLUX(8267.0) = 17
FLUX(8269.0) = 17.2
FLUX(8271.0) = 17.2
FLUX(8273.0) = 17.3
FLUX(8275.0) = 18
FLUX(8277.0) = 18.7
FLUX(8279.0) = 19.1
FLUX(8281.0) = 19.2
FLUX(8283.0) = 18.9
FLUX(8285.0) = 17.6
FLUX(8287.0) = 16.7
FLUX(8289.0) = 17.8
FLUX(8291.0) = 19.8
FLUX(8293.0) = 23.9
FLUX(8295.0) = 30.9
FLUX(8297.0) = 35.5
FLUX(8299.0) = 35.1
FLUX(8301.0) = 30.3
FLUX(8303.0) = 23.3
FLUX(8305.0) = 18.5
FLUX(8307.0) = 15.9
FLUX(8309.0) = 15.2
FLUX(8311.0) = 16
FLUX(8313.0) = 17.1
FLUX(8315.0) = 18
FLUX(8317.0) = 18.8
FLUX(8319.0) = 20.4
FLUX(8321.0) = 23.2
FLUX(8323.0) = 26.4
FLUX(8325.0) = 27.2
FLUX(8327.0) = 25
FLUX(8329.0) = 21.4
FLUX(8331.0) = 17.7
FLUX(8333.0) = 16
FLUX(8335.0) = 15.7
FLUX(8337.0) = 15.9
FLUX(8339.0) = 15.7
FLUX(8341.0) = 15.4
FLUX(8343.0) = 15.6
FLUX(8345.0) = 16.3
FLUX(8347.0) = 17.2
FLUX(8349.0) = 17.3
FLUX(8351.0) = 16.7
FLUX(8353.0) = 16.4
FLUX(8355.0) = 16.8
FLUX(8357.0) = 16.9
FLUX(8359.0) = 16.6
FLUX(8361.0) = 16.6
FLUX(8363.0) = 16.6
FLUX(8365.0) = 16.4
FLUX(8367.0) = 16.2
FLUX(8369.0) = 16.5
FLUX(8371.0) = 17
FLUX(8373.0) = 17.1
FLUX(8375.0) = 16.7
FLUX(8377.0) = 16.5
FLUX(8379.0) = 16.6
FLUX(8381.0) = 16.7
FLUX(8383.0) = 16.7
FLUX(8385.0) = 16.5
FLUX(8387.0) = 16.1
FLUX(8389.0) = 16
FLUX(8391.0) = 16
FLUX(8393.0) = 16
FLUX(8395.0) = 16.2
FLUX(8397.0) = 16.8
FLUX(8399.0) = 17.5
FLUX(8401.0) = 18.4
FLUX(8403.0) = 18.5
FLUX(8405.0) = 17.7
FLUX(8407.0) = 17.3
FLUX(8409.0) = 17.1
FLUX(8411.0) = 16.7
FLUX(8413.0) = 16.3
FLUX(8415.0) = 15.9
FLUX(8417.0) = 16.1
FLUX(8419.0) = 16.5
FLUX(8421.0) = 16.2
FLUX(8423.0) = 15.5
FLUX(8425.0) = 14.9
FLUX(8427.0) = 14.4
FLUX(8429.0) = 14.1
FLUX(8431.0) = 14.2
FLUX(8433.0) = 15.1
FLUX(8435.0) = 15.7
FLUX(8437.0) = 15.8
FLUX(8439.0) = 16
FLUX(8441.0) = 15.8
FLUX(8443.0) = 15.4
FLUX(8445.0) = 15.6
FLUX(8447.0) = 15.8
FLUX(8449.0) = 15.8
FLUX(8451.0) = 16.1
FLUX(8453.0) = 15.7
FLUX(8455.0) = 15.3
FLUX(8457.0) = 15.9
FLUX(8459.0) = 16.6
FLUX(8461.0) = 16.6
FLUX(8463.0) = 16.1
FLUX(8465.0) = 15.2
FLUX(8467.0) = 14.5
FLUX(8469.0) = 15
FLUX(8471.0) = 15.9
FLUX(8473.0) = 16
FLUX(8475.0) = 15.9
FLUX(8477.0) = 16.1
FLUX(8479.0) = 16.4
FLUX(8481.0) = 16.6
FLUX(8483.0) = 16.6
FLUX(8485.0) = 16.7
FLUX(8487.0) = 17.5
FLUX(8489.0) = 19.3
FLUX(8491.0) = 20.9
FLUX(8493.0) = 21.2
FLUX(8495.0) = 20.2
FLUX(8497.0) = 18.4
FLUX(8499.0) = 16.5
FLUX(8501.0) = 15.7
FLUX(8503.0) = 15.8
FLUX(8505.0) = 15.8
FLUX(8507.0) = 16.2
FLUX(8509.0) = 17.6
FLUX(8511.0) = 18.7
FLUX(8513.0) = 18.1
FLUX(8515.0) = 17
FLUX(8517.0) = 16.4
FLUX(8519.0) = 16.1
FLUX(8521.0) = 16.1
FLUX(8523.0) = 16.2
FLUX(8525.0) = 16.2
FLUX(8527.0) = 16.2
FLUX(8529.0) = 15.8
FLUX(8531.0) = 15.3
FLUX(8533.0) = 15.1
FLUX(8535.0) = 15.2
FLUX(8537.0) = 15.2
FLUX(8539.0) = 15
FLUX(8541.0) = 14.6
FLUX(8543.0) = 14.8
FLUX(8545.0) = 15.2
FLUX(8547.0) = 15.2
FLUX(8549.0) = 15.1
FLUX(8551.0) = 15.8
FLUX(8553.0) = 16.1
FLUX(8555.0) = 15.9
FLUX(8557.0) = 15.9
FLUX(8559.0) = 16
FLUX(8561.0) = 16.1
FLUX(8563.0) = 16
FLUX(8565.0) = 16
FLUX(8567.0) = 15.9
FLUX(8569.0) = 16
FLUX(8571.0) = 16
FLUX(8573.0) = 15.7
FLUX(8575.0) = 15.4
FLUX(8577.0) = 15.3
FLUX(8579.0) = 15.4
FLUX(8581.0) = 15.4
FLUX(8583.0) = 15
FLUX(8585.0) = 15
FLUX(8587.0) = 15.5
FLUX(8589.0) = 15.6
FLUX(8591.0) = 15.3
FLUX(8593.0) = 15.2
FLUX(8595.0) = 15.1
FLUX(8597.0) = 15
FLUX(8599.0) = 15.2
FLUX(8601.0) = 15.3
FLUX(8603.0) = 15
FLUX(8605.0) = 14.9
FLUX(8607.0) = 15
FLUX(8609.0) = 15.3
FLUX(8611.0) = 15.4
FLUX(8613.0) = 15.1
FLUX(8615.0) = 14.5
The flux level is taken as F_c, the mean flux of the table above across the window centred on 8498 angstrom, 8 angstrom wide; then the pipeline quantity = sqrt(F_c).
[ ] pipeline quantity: 4.21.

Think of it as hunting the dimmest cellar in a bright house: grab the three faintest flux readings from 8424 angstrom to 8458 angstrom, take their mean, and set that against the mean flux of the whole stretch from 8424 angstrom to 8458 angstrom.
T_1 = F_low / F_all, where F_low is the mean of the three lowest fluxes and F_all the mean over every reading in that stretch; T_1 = 0.92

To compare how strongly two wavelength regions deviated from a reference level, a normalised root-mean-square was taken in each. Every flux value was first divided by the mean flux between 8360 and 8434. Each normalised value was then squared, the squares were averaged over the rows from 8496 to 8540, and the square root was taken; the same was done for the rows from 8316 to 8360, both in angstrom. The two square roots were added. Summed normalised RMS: 2.15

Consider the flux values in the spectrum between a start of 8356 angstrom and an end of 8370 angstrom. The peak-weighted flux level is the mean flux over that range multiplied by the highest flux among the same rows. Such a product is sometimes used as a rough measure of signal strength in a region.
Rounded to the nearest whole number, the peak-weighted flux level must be 280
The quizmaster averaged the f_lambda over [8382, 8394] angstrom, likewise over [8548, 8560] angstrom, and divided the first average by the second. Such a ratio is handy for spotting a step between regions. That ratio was 1.03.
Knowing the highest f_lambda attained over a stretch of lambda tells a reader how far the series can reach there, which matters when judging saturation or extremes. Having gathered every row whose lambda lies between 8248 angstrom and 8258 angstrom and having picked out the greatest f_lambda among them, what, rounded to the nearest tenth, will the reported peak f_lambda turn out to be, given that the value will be 16.0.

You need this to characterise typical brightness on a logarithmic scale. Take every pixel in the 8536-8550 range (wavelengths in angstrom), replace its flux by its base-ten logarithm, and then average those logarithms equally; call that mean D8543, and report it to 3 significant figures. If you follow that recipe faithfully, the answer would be 1.18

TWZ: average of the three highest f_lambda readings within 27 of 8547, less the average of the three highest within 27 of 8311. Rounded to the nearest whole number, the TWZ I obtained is -18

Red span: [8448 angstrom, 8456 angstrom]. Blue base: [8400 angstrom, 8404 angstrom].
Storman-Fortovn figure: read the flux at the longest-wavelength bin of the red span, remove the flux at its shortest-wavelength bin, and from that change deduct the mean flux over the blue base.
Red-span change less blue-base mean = -19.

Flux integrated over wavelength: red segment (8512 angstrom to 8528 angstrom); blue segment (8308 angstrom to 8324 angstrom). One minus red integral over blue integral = 0.15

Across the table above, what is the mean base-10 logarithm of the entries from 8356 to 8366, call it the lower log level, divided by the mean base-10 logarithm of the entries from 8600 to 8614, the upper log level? 1.03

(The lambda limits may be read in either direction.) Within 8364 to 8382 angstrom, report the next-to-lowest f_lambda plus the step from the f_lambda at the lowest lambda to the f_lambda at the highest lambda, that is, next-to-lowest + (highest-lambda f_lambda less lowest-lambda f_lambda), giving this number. 16.7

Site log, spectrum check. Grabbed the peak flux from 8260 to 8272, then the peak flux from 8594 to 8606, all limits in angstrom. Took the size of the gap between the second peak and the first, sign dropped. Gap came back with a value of 1.9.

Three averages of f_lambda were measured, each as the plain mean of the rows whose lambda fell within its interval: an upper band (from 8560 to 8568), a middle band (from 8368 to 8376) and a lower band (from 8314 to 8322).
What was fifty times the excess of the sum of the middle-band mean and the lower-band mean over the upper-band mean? 1046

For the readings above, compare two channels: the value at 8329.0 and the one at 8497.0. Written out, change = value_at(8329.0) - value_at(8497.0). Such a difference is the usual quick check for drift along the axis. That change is 3.0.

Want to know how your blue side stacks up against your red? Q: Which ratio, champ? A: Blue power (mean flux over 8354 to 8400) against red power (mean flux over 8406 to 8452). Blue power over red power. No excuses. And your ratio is 1.05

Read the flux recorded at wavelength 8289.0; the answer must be 17.8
